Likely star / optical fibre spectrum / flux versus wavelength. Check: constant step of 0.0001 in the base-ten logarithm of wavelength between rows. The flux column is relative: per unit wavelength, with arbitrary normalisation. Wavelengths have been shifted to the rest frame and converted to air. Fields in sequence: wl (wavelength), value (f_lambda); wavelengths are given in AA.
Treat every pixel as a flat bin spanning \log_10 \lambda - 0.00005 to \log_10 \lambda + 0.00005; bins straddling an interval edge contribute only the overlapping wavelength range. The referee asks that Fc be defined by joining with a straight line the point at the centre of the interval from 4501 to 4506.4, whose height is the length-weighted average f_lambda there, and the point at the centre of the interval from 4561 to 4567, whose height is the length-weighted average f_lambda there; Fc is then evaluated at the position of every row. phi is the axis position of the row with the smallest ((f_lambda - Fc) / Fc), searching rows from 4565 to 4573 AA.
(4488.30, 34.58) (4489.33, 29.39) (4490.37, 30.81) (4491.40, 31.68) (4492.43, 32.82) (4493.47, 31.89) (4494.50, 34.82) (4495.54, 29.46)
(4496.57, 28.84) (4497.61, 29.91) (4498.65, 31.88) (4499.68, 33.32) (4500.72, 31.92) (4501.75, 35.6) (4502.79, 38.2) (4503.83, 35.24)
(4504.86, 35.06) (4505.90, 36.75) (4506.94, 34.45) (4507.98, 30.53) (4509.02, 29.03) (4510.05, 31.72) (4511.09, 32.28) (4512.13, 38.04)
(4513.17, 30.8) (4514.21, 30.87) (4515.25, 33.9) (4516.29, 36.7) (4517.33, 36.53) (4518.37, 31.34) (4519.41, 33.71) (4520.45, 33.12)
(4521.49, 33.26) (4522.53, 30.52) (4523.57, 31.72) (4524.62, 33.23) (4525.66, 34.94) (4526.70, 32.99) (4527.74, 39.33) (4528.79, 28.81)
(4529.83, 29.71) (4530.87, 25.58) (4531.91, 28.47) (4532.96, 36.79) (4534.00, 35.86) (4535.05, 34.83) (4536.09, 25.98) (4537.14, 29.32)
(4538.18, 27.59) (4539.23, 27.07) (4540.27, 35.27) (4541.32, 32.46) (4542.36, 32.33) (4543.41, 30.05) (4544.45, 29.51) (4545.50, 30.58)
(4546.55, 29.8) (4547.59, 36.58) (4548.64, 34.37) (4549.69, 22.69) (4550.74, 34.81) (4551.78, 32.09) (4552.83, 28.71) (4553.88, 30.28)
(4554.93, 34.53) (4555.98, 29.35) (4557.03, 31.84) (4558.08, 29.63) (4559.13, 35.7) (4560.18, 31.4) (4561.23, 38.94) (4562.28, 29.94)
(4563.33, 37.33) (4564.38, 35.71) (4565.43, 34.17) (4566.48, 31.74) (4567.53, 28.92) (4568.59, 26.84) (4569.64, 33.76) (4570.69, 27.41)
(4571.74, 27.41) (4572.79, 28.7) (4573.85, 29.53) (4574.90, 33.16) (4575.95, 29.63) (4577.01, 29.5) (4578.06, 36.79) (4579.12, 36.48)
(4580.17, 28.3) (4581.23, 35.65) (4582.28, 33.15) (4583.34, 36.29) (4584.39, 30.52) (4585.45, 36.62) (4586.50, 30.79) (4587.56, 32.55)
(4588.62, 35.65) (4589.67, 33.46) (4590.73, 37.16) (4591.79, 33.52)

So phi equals 4568.59 AA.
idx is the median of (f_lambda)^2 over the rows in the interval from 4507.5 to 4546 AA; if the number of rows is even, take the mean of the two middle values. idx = 1006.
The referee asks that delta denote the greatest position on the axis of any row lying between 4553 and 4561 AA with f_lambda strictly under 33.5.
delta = 4560.18 AA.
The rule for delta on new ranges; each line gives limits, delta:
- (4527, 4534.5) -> 4531.91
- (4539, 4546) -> 4545.50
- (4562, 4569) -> 4568.59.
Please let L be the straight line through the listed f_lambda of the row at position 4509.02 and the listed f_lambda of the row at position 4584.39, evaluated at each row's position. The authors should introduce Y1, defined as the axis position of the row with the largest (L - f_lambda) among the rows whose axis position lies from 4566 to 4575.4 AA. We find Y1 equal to 4568.59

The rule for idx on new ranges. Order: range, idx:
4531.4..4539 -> 860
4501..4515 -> 1187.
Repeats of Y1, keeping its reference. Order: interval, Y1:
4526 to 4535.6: 4530.87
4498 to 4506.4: 4500.72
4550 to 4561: 4552.83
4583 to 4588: 4584.39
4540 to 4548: 4544.45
